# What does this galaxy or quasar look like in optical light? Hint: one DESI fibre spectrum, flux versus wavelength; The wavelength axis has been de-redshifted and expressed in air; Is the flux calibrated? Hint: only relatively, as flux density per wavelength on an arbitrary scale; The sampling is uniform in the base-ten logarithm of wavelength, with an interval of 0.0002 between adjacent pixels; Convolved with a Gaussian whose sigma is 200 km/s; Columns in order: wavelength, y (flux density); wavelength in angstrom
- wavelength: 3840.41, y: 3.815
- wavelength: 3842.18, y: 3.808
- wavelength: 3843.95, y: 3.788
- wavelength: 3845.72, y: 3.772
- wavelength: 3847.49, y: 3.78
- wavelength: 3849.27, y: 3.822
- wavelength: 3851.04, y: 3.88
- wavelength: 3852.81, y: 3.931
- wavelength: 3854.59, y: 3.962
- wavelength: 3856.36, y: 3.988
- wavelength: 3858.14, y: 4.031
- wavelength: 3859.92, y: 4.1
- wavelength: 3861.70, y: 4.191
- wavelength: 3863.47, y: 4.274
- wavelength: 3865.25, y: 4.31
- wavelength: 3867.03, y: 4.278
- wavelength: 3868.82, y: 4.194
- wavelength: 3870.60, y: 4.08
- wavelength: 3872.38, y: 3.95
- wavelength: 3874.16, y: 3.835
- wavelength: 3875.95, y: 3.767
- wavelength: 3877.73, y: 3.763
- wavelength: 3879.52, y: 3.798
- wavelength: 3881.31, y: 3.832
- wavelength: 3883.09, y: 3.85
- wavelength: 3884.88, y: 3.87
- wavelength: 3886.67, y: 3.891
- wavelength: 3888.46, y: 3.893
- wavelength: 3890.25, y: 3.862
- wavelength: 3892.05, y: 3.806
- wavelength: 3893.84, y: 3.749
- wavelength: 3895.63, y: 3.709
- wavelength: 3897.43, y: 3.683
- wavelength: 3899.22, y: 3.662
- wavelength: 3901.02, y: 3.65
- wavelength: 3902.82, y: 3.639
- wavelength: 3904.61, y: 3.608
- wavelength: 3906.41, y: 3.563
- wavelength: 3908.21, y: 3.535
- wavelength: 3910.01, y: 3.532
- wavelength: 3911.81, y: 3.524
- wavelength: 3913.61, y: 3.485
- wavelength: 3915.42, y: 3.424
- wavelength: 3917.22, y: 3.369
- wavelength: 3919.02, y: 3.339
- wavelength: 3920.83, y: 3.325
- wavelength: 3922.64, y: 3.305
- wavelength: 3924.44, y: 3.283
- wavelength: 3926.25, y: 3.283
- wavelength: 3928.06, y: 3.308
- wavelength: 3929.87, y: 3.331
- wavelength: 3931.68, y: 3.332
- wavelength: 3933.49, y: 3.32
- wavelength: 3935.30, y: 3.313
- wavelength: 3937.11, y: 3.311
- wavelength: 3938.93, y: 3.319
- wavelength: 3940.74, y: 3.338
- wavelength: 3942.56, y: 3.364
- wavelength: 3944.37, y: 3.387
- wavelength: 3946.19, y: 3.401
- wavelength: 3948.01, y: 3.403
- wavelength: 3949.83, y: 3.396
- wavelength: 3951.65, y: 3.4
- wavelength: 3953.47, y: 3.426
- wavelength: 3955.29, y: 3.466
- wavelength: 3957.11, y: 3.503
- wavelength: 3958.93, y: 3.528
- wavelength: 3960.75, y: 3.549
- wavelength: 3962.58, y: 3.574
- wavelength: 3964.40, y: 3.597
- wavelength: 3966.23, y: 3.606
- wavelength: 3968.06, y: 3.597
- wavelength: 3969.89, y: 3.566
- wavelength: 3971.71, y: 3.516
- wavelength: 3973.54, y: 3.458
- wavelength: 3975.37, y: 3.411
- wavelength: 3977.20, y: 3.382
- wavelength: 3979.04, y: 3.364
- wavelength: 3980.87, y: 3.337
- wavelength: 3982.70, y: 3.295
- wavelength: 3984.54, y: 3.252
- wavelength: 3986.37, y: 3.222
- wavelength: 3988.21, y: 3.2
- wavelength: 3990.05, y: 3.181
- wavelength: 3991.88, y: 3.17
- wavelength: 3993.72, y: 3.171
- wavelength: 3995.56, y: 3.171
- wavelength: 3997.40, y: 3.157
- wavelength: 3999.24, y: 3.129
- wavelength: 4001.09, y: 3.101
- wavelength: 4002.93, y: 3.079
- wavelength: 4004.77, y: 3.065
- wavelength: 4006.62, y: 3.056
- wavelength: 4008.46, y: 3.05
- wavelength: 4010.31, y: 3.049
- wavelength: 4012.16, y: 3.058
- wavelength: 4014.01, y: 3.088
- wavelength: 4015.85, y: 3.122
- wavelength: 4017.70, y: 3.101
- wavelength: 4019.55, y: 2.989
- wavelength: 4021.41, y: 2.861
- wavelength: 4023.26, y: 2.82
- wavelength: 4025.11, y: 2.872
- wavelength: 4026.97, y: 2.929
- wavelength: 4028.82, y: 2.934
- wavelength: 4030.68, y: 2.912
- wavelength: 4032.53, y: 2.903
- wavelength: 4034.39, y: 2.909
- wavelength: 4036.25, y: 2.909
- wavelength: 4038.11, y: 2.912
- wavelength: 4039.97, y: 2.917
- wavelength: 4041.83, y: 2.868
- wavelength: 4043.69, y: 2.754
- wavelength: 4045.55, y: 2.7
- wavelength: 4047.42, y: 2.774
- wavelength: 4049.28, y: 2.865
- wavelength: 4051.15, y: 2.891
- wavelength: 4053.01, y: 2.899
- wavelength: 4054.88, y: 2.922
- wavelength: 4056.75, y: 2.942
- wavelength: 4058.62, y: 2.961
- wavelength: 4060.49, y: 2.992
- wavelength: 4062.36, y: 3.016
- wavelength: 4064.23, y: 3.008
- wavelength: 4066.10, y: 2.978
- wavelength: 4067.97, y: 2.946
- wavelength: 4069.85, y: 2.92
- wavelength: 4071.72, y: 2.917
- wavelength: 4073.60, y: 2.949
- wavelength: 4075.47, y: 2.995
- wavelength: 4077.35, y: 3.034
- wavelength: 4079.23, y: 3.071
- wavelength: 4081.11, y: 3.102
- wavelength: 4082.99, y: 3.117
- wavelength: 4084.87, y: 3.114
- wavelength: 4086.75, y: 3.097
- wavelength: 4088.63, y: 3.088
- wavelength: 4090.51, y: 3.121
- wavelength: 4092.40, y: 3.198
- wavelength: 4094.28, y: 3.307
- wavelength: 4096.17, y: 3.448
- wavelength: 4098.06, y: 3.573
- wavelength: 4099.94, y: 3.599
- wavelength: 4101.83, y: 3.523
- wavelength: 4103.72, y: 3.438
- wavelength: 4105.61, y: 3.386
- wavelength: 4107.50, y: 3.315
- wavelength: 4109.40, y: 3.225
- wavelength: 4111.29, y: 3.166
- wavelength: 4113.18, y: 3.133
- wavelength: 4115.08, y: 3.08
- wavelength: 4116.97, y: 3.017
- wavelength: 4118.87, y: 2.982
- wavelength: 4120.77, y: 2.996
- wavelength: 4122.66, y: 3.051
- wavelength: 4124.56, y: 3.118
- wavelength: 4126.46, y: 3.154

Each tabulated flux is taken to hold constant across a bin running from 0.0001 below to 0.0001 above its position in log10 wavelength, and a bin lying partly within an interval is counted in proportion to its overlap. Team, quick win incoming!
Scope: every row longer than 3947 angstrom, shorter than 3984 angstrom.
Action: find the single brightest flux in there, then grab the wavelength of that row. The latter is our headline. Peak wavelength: 3966.23 angstrom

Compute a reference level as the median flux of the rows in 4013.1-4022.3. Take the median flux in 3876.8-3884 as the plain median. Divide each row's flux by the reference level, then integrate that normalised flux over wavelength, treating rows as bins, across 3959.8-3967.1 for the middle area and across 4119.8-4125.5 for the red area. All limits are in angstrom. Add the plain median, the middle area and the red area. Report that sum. 18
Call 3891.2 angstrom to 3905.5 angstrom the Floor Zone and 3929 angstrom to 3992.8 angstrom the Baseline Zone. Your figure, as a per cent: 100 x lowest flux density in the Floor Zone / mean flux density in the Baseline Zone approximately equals 106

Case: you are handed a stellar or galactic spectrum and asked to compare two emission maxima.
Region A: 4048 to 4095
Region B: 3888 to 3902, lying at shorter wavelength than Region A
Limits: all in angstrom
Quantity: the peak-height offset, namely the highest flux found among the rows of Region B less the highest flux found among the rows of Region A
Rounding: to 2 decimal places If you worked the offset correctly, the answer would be 0.59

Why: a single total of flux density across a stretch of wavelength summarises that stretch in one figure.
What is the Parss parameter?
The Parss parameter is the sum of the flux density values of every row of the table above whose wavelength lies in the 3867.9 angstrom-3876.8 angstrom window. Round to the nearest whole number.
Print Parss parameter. 20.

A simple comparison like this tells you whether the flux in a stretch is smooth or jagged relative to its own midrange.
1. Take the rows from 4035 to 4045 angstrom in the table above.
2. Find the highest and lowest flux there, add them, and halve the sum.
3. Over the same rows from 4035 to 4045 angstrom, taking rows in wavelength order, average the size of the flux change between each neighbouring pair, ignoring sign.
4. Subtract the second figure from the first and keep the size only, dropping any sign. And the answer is 2.79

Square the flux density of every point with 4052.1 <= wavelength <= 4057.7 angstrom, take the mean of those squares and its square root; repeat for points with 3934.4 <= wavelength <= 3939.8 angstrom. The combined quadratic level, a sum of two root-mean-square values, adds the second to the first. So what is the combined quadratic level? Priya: 6.2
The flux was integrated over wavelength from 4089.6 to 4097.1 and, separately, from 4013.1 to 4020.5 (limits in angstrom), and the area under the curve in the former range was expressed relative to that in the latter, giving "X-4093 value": 1.08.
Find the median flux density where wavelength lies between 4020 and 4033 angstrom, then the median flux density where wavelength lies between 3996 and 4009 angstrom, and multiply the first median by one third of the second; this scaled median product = 2.98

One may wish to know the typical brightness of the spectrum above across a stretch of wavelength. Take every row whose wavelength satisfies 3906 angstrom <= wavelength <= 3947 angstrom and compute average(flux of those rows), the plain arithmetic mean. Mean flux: 3.4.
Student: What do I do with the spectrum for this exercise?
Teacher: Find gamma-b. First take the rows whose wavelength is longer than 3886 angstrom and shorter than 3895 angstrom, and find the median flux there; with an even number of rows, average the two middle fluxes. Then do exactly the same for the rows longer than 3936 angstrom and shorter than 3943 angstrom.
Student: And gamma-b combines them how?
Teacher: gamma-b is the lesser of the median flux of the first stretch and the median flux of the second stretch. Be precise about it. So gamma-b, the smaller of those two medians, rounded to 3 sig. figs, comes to 3.33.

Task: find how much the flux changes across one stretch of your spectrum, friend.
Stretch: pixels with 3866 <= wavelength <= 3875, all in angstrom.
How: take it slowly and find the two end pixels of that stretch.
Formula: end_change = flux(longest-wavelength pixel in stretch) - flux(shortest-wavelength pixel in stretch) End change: -0.44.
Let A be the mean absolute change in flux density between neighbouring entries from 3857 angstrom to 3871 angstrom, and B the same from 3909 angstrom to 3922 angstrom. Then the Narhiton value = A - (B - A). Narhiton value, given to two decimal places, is 0.11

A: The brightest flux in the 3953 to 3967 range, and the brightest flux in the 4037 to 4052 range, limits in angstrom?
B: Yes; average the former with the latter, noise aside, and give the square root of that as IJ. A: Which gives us 1.81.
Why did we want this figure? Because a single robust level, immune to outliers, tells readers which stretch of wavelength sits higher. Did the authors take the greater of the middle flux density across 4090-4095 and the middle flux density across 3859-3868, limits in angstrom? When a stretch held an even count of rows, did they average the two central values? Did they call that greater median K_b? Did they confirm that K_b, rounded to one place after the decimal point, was 4.3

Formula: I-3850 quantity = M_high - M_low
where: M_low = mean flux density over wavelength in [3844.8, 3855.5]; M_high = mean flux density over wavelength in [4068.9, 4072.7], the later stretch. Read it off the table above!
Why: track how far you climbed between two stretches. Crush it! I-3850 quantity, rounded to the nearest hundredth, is -0.94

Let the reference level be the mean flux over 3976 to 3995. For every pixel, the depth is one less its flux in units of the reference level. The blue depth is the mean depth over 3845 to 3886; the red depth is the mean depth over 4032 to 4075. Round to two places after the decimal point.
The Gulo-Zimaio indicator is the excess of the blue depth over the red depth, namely -0.33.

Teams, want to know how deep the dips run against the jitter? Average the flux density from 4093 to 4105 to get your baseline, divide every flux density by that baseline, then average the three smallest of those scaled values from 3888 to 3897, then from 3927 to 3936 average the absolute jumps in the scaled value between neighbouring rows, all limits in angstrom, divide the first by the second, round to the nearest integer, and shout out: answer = 349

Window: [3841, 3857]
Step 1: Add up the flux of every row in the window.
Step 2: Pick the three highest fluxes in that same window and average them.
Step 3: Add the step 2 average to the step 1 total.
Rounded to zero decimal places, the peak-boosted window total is 39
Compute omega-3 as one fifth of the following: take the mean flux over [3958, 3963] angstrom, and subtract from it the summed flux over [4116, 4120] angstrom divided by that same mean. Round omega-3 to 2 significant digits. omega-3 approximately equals 0.37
